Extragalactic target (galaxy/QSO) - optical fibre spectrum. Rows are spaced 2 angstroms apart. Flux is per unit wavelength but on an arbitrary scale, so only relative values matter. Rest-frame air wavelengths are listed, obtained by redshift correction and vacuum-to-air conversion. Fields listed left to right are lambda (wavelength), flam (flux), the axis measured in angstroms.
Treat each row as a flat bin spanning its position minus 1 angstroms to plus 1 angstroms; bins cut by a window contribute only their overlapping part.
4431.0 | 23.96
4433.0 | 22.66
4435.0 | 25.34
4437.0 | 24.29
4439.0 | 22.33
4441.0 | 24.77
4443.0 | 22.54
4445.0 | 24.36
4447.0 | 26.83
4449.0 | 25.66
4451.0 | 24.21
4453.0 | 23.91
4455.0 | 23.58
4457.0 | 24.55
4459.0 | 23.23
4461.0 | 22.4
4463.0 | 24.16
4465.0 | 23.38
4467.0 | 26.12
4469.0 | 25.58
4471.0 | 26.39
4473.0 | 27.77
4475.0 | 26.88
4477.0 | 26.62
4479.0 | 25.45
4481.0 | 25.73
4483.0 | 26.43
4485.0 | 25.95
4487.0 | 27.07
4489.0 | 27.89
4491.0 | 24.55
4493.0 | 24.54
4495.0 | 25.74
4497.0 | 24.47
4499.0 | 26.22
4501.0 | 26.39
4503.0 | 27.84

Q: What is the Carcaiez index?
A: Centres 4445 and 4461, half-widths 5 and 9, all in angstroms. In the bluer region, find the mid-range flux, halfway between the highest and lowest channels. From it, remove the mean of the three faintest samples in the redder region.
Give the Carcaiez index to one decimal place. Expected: 1.7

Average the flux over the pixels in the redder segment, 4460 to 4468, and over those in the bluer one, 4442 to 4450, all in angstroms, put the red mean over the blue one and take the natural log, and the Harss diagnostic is -0.034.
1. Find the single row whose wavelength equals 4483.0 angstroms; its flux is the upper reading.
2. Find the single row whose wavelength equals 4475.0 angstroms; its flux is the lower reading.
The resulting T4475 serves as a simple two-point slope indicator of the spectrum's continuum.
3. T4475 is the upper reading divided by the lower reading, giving 0.98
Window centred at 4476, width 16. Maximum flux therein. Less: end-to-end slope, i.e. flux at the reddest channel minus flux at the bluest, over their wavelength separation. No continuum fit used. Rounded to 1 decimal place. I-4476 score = 27.7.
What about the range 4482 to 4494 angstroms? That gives 28.1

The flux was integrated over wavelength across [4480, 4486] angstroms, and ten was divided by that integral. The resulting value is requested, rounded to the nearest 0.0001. 0.0640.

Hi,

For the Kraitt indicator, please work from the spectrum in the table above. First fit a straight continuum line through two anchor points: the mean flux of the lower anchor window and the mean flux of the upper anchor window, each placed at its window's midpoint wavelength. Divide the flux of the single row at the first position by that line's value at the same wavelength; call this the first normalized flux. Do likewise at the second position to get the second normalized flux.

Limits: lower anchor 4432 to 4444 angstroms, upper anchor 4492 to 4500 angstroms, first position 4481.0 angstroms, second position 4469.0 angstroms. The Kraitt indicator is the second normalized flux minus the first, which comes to 0.01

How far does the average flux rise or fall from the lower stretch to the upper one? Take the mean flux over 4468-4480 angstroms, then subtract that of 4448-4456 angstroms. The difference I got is 2.11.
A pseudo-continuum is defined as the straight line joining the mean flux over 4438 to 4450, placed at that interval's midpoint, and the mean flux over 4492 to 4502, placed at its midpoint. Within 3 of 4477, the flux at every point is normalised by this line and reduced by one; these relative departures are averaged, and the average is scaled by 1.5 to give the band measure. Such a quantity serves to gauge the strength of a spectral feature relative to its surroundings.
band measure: 0.07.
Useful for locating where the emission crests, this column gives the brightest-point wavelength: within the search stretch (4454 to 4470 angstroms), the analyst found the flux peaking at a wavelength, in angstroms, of 4467.0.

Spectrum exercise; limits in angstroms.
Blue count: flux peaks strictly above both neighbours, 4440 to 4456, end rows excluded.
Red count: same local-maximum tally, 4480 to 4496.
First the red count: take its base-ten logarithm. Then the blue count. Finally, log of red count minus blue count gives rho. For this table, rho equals -0.70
